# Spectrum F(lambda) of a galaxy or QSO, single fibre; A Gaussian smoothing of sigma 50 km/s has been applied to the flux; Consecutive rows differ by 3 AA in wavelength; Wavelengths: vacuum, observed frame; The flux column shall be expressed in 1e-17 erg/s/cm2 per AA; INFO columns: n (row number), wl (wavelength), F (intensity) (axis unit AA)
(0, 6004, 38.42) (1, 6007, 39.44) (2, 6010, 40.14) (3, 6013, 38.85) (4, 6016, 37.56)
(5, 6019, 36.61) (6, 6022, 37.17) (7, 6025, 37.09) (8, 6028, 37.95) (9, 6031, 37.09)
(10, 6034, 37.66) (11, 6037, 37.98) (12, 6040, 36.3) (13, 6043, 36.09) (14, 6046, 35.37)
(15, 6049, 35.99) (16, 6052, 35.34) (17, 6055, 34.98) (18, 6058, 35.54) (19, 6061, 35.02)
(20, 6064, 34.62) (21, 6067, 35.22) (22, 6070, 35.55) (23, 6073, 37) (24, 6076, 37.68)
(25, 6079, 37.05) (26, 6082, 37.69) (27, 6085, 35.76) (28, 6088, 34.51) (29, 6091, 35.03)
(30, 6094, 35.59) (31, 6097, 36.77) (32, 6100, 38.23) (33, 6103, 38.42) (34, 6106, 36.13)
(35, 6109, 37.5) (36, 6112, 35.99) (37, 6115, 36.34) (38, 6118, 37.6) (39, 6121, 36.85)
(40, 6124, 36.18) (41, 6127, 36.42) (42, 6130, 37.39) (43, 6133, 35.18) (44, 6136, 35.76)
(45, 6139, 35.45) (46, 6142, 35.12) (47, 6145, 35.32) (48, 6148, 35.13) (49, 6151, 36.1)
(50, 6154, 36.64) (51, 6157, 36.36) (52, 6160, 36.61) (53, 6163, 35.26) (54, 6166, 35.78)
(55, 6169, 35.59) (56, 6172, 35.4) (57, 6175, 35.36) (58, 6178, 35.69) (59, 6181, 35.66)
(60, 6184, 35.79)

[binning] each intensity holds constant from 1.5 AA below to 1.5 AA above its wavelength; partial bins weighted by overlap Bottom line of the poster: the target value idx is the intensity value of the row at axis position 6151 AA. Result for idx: 36.1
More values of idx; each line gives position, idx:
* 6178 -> 35.69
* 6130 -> 37.39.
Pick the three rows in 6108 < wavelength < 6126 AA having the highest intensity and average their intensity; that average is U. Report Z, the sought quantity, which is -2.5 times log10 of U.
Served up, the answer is -3.93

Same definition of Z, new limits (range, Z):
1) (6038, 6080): -3.93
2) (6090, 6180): -3.95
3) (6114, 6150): -3.93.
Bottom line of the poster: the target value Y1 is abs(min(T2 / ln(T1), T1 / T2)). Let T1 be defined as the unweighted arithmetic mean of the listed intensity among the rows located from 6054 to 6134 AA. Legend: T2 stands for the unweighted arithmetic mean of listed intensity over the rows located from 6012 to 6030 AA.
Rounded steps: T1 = 36.3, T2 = 37.5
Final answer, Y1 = 0.97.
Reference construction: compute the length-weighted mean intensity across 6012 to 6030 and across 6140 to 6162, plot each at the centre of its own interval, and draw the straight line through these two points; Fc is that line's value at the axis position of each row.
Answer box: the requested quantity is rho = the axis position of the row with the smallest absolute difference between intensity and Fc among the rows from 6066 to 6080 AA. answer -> 6073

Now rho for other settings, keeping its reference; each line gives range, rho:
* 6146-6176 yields 6169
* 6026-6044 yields 6031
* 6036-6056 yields 6037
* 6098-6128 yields 6115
